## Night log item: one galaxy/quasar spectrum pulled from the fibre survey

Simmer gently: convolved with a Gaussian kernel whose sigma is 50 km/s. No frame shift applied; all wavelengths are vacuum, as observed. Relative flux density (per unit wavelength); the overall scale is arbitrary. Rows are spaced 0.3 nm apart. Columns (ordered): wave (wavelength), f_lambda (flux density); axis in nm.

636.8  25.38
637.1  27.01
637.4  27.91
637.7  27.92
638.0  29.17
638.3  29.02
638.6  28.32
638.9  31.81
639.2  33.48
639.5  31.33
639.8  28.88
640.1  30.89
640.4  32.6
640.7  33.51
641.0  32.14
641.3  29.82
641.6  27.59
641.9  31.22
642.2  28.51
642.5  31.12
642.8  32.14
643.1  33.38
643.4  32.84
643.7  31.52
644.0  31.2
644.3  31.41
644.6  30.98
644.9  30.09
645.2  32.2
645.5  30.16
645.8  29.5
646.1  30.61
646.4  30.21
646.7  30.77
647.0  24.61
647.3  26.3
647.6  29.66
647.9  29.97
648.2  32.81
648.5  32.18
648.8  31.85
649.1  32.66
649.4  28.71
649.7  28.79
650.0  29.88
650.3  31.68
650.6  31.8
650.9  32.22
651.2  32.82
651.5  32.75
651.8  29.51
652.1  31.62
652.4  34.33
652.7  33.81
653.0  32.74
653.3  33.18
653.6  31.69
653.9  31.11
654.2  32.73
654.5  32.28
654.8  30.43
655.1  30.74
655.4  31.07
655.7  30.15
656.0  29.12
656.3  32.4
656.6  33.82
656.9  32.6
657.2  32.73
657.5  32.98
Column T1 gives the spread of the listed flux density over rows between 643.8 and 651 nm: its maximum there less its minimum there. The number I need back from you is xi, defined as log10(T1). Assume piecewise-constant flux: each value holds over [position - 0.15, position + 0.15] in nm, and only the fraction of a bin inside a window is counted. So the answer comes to 0.91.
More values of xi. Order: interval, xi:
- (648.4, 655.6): 0.75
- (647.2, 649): 0.81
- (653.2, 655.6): 0.44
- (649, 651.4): 0.61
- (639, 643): 0.77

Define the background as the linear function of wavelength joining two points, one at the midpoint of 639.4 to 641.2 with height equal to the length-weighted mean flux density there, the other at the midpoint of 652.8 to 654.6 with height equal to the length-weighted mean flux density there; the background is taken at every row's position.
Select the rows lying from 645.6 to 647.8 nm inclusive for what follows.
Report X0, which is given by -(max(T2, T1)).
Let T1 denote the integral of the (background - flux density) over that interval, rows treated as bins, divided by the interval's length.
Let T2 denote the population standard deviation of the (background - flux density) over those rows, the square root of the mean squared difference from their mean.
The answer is -3.04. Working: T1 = 3.0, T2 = 2.23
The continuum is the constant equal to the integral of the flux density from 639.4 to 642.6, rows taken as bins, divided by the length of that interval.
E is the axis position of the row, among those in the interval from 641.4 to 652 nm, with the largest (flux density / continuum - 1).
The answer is 643.1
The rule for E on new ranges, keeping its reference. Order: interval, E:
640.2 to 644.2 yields 640.7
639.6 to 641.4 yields 640.7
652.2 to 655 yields 652.4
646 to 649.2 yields 648.2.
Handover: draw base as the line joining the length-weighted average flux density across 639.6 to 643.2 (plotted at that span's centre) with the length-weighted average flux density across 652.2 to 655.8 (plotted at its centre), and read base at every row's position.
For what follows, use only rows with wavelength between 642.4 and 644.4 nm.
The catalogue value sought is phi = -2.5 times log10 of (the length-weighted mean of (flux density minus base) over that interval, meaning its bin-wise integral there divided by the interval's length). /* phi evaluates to 0.18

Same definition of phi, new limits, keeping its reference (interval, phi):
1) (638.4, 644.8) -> 1.87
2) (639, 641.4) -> 0.28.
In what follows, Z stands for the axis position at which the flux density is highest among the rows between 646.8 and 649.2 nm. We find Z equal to 648.2 nm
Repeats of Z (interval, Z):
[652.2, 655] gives 652.4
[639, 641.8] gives 640.7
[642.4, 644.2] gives 643.1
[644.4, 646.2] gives 645.2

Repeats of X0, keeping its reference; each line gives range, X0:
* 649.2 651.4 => -1.53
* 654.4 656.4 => -1.62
